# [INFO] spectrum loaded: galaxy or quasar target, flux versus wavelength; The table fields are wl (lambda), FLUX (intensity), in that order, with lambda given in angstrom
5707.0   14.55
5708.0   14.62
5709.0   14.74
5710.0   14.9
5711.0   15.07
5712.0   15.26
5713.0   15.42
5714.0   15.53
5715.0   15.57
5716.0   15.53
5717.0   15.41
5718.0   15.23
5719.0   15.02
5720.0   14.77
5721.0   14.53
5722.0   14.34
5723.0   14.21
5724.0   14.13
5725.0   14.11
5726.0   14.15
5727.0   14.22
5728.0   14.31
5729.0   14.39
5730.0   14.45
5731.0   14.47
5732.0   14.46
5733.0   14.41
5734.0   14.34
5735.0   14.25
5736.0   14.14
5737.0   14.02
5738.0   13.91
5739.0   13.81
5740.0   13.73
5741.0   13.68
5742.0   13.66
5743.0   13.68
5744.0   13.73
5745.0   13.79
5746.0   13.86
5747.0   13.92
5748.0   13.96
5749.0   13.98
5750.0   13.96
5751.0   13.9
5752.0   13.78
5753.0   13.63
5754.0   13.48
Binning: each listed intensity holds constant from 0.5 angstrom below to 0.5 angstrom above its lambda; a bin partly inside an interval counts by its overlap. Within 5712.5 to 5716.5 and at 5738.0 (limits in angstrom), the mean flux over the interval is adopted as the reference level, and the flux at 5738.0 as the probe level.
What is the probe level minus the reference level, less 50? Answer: -51.6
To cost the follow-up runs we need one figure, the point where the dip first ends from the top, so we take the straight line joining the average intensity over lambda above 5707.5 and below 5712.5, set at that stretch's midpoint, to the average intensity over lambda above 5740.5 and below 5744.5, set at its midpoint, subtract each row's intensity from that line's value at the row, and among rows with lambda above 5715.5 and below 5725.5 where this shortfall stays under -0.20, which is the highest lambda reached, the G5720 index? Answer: 5720.0 angstrom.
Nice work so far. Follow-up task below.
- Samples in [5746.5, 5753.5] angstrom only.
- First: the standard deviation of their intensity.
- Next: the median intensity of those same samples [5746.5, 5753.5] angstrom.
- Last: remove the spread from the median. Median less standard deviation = 13.8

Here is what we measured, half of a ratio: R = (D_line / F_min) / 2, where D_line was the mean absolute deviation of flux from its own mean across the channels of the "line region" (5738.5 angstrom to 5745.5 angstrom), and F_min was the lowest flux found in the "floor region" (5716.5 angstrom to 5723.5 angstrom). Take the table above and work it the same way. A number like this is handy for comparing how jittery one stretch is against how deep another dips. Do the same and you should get 0.0016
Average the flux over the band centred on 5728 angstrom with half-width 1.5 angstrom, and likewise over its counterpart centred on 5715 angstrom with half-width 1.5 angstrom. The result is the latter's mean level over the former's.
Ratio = 1.09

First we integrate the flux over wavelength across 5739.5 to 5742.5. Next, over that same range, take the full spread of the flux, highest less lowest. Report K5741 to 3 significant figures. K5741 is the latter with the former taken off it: -41.0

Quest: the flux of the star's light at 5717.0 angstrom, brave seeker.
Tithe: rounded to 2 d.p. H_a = 15.41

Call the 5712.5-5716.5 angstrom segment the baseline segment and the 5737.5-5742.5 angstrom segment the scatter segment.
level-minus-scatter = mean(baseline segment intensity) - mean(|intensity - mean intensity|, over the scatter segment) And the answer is 15.4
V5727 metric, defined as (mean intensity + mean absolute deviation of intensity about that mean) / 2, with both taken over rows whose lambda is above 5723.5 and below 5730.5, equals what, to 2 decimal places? 7.18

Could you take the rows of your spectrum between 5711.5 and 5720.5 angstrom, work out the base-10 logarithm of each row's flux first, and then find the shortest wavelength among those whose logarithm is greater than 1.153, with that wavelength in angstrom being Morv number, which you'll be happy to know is 5712.0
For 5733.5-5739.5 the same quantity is 5734.0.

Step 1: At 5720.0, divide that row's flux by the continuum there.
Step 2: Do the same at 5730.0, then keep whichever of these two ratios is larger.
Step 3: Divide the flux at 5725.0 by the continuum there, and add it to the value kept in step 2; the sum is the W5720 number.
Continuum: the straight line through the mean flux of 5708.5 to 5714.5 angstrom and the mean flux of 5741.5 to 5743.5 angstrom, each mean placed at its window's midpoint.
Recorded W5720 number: 1.99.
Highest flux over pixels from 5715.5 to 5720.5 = 15.53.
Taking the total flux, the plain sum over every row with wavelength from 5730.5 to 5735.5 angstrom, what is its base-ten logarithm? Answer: 1.86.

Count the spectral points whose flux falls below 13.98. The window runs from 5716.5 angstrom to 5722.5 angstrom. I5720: 0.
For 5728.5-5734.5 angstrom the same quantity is 0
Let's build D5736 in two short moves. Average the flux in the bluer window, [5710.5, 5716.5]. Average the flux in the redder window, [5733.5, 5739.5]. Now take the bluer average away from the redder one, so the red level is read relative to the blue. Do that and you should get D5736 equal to -1.32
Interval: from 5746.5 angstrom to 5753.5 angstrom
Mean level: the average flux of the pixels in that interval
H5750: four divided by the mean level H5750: 0.288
